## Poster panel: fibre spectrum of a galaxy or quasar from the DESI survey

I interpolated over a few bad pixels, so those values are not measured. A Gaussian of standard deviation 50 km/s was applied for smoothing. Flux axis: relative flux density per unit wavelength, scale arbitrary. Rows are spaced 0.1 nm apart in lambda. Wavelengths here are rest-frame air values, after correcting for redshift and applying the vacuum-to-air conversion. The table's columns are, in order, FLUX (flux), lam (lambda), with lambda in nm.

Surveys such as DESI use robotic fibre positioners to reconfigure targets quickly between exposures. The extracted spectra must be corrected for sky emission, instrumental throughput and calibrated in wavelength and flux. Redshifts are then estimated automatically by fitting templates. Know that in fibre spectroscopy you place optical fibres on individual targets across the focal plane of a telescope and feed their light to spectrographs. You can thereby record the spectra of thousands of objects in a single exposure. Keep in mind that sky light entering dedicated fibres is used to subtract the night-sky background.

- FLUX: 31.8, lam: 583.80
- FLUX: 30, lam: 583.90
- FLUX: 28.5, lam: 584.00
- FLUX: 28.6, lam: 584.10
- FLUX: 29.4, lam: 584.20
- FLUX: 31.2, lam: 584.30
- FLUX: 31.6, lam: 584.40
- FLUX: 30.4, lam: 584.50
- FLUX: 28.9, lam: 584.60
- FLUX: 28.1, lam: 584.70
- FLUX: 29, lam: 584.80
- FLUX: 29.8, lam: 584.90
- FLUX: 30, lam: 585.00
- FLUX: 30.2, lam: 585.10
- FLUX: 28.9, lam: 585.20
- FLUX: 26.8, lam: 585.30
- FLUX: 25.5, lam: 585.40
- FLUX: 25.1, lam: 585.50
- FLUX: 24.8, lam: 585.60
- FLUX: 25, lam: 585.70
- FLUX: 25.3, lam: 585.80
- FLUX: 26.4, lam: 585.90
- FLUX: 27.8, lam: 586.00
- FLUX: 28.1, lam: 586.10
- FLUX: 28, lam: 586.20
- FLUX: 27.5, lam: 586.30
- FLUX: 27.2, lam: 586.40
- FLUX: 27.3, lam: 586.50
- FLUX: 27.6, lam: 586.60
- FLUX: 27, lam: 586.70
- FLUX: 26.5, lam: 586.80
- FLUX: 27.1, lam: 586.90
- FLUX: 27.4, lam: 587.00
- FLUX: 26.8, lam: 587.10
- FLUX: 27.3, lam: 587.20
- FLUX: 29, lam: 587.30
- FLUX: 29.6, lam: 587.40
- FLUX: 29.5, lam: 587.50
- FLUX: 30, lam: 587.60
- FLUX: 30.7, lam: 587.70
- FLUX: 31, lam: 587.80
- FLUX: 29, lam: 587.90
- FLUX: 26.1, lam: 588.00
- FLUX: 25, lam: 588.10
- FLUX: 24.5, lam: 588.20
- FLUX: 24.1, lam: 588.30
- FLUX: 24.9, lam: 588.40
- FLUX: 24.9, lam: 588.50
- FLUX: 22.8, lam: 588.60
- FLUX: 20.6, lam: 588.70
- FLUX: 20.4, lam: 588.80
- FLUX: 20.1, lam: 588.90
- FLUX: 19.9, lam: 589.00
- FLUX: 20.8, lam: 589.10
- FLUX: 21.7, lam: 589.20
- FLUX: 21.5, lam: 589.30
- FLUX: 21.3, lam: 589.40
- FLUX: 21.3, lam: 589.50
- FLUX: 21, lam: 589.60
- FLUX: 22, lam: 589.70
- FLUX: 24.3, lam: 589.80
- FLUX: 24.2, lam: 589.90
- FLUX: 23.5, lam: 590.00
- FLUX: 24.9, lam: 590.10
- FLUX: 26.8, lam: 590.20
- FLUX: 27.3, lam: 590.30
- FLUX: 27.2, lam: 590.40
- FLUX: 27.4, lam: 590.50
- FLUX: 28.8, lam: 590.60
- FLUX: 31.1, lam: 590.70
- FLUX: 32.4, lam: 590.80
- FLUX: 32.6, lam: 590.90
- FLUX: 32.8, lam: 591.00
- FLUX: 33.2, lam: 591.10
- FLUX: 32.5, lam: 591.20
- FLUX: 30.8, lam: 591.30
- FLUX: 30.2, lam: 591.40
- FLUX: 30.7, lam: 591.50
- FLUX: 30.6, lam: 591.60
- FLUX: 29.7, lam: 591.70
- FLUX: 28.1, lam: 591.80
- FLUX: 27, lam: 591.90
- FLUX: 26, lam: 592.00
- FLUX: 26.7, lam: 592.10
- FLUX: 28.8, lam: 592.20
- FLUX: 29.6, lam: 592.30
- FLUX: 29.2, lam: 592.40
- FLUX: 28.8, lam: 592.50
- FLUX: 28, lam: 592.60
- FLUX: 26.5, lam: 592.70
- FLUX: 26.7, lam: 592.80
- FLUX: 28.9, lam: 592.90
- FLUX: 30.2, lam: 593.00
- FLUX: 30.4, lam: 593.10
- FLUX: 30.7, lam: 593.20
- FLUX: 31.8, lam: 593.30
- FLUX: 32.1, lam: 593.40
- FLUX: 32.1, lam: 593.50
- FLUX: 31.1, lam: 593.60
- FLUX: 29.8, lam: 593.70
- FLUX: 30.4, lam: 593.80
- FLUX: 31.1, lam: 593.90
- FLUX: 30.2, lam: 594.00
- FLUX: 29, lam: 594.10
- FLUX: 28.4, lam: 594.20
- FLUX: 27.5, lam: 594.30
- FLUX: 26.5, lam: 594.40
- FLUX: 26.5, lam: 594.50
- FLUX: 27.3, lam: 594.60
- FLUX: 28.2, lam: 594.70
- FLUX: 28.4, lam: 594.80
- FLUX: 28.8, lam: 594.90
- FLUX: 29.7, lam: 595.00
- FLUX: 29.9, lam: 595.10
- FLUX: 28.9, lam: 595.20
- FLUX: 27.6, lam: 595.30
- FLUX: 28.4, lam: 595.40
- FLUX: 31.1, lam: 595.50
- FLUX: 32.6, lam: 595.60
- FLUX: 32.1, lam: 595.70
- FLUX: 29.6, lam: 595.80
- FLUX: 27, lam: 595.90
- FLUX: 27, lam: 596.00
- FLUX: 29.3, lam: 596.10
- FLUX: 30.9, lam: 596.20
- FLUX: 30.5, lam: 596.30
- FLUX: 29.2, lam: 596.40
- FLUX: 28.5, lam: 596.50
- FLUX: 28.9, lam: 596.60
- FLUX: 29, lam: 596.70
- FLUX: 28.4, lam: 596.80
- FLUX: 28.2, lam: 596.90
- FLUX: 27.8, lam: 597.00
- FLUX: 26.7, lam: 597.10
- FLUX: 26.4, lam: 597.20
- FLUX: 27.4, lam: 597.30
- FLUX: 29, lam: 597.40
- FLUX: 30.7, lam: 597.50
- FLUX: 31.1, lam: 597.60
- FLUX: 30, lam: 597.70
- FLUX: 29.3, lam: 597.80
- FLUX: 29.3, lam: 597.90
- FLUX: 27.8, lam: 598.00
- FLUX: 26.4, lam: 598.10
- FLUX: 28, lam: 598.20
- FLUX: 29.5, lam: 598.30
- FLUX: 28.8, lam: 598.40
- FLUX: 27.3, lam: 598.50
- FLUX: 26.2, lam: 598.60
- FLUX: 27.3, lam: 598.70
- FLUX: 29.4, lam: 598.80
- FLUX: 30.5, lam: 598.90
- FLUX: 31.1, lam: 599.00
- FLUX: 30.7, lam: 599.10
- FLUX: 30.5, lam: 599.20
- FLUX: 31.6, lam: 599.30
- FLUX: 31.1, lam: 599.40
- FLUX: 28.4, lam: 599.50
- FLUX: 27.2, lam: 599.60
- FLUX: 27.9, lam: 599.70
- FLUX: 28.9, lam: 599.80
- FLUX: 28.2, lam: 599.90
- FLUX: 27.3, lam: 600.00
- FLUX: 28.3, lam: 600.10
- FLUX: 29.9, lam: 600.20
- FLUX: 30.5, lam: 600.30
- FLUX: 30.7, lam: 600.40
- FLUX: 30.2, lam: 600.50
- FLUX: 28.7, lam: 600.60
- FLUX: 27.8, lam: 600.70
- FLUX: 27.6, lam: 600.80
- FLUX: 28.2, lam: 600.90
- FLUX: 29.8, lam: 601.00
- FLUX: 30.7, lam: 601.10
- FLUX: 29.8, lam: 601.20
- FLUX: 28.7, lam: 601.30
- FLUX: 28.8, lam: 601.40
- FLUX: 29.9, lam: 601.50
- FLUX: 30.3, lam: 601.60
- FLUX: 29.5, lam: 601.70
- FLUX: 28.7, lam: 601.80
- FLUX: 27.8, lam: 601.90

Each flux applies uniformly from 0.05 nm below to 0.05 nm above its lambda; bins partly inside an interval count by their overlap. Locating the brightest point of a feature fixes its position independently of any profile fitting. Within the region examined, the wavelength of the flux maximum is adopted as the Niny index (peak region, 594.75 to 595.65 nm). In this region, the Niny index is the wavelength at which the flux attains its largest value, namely 595.60 nm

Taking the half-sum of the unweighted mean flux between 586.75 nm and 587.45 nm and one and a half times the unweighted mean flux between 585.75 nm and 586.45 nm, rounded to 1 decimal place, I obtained 34.2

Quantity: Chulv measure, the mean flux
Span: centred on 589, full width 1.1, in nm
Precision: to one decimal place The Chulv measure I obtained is 21.4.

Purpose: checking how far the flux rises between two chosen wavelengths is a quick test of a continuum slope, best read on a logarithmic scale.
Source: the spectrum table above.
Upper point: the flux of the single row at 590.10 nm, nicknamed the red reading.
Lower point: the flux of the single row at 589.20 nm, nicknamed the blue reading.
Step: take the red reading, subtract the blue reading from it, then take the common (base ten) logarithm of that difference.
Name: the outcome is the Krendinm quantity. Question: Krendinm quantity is 0.51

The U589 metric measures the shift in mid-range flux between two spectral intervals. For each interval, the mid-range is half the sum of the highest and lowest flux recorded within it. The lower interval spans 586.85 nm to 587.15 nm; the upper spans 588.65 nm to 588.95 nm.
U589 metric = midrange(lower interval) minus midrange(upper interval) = 7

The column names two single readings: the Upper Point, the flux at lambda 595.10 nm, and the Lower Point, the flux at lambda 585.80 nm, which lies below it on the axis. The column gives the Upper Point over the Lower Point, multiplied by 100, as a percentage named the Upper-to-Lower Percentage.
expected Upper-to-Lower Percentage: 118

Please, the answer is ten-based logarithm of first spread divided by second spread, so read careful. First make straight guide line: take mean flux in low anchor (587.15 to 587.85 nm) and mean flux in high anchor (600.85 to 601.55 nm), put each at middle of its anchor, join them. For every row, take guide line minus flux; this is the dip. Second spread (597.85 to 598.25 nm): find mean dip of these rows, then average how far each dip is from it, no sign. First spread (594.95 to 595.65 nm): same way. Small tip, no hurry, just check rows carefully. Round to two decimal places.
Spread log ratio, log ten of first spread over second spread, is 0.21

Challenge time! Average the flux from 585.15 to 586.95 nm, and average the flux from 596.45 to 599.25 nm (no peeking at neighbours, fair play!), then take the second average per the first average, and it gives 1.07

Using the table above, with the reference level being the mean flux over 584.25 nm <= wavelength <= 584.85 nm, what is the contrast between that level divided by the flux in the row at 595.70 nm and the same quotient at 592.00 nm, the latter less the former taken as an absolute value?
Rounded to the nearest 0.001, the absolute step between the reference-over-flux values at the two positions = 0.218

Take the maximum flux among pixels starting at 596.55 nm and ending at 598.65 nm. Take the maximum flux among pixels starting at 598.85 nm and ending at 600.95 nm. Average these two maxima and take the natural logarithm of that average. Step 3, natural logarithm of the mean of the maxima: 3.45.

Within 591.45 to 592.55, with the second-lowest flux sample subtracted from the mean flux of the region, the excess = 2.0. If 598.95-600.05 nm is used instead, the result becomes 2.1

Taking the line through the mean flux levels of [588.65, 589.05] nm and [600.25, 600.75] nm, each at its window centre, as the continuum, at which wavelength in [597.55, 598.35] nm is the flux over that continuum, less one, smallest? 598.10 nm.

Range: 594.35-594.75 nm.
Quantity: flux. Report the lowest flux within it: 26.5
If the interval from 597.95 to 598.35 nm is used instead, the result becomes 26.4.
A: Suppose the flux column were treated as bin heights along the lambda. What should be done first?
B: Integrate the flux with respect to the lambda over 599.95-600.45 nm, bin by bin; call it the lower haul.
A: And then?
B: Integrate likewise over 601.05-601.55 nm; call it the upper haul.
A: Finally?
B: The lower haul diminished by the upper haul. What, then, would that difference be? -0.1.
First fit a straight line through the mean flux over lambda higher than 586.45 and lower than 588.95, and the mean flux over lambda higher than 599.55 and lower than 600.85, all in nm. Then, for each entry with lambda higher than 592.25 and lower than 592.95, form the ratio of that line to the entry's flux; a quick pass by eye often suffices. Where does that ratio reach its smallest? 592.30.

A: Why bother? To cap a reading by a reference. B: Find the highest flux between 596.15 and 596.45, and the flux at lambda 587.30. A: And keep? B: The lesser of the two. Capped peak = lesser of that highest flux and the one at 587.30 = 29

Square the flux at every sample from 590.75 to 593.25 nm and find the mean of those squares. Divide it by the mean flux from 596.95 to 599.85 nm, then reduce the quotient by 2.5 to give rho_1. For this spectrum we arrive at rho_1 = 28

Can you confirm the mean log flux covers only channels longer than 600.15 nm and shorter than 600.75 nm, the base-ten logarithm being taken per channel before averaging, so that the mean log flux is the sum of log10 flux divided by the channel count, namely 1.47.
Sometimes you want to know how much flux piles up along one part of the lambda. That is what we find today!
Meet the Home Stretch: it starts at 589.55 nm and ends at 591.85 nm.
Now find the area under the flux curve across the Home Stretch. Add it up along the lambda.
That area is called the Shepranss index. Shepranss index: 65.2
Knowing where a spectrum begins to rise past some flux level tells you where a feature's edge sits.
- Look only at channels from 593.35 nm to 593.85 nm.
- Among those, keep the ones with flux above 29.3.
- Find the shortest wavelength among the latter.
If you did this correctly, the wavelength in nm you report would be 593.40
